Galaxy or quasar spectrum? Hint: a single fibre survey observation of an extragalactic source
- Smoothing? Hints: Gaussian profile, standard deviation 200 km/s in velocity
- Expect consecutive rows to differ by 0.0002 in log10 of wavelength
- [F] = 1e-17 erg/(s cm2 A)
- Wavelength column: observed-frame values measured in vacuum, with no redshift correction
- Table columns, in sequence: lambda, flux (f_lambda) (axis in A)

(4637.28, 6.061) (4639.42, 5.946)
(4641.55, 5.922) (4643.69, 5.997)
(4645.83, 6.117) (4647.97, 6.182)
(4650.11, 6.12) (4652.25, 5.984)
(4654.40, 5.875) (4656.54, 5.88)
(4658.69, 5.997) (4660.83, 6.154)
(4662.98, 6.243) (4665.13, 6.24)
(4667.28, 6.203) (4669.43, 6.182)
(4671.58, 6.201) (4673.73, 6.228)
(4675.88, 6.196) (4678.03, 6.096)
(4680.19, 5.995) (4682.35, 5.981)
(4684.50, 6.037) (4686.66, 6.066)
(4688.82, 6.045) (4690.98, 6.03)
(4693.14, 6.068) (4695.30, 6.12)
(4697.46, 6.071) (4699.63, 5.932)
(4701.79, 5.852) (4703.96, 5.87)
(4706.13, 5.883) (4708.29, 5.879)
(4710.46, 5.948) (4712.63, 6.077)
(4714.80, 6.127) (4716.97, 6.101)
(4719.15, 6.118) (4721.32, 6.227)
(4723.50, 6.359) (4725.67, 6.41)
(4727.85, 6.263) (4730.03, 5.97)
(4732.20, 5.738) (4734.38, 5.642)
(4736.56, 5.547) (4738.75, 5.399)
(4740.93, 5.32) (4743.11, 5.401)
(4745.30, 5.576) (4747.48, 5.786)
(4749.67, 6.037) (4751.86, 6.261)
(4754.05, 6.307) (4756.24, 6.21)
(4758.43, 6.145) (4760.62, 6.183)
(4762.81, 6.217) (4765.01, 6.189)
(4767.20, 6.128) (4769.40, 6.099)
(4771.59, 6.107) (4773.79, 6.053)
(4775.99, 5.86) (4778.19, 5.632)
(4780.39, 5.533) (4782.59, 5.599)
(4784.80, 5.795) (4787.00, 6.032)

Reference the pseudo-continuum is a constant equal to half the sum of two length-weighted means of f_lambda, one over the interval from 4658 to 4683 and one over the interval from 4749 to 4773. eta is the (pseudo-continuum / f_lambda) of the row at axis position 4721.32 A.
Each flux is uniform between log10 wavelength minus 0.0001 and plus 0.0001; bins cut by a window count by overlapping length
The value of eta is 0.99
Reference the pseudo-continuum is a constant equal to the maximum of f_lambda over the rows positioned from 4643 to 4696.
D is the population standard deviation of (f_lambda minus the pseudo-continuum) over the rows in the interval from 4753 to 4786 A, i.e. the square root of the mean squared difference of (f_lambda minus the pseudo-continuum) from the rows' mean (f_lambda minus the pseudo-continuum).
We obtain 0.24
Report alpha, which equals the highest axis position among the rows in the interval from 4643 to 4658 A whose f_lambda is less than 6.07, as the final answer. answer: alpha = 4656.54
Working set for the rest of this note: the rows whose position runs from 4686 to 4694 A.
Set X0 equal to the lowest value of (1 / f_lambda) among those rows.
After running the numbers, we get 0.165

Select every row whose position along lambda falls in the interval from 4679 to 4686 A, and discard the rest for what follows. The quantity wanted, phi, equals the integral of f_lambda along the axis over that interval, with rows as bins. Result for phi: 42.0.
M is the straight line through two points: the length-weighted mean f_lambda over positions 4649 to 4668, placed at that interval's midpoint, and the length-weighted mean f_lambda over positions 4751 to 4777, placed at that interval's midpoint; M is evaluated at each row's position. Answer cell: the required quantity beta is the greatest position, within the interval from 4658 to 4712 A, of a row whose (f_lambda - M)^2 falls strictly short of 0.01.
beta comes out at 4697.46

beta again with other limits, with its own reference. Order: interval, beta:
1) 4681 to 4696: 4695.30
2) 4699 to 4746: 4719.15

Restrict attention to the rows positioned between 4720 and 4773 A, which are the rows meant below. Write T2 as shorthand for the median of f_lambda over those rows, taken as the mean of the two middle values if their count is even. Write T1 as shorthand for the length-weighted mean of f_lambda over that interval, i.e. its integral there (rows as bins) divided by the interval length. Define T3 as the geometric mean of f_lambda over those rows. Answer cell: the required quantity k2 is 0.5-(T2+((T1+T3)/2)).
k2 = -11.6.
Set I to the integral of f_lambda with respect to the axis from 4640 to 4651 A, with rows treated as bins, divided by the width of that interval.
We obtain 6.06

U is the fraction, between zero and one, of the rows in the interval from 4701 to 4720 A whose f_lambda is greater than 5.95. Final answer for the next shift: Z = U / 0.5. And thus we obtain 0.9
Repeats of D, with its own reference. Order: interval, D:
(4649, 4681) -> 0.12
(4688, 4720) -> 0.10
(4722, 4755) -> 0.37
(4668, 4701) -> 0.08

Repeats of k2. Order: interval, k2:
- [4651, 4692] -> -11.7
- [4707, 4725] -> -11.7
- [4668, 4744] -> -11.5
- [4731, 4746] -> -10.6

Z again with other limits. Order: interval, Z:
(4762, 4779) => 1.5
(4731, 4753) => 0.4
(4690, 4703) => 1.3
